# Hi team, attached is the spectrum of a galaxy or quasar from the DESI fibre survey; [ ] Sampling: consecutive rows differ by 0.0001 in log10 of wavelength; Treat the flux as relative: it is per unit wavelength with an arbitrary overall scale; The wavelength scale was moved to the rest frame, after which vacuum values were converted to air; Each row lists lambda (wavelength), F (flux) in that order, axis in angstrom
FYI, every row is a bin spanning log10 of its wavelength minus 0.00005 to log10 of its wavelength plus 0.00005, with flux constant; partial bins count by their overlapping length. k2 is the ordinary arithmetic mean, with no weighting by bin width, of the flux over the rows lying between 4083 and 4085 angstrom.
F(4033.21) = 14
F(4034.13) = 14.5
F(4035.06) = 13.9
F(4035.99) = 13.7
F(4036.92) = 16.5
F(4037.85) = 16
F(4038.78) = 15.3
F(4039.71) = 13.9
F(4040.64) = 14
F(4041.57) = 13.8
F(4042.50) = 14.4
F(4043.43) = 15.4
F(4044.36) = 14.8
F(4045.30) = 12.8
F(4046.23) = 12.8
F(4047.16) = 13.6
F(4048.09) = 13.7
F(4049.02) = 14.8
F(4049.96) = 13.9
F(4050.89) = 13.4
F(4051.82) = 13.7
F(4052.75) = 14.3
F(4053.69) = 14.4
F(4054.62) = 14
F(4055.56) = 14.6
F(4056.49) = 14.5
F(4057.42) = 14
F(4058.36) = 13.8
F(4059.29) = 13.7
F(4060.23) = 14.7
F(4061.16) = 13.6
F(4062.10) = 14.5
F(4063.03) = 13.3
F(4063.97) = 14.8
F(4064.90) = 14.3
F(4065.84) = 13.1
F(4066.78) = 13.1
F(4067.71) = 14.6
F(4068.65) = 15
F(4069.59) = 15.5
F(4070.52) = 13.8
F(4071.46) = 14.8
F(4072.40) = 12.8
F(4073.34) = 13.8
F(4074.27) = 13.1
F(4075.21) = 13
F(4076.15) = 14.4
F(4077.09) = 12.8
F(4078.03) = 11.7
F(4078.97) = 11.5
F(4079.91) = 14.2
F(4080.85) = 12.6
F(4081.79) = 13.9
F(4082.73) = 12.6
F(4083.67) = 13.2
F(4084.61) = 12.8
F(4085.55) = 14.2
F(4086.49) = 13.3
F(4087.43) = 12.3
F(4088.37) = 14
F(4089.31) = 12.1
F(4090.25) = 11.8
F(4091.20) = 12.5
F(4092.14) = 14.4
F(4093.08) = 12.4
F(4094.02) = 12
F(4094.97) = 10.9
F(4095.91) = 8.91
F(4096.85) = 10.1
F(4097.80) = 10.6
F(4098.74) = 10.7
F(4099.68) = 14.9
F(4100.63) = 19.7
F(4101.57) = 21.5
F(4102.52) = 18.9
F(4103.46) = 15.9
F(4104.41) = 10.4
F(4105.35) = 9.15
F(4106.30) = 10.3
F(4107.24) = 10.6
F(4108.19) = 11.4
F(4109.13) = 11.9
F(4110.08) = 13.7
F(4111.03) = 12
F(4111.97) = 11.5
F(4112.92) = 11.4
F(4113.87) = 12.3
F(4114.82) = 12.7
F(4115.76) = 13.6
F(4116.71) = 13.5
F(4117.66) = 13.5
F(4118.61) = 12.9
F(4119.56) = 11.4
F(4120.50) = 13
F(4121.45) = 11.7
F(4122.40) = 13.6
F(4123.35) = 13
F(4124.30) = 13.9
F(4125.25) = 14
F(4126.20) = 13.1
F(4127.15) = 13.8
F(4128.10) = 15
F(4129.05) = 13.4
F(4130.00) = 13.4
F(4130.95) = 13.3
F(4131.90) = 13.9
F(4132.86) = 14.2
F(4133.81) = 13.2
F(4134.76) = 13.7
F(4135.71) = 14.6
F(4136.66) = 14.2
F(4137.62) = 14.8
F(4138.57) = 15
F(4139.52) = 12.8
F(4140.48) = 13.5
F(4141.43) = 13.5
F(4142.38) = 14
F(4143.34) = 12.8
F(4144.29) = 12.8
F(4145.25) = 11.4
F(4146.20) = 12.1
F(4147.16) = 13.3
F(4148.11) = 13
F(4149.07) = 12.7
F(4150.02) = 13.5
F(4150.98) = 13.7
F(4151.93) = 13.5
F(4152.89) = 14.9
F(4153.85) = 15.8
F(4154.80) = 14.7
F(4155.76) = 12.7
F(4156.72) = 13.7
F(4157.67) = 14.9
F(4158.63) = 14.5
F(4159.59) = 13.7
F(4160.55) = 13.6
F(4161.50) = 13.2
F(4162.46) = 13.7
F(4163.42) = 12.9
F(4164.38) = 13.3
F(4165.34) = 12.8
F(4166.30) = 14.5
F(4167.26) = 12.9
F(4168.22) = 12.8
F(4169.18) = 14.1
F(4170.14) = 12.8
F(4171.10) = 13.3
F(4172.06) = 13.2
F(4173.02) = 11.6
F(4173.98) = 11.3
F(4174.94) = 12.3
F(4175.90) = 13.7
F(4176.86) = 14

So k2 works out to 13.0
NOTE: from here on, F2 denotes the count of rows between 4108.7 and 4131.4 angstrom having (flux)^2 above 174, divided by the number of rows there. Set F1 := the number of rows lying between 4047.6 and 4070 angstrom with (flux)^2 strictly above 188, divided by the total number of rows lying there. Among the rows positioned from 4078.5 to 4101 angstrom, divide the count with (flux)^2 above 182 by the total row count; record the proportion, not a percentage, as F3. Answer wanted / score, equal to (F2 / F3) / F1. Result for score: 3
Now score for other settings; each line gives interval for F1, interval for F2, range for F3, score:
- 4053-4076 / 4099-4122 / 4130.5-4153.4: 1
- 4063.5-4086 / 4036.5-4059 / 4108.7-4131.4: 5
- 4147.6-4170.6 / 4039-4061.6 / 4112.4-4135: 7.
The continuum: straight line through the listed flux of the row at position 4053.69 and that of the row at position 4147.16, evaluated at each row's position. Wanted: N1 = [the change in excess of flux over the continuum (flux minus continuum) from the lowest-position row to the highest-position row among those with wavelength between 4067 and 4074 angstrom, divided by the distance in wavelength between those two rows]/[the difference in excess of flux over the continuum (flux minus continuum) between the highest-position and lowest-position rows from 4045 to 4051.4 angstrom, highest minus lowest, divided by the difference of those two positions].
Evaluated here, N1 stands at -1.1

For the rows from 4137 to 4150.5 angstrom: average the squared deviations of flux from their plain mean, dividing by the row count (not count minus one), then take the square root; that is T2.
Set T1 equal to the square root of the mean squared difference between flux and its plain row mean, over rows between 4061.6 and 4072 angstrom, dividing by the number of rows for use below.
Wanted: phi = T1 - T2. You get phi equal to -0.1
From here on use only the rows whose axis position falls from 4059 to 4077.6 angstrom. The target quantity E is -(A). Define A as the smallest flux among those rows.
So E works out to -12.8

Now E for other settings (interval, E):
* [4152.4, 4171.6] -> -12.7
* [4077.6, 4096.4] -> -8.9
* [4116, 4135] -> -11.4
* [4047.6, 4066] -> -13.1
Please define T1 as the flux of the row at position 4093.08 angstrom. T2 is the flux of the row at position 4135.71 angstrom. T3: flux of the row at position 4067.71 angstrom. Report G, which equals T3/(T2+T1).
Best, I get 0.54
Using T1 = 12.4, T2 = 14.6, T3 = 14.6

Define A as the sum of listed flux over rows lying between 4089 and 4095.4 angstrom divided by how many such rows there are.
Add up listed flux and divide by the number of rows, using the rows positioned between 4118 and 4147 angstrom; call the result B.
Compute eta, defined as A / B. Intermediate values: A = 12.3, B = 13.4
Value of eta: 0.92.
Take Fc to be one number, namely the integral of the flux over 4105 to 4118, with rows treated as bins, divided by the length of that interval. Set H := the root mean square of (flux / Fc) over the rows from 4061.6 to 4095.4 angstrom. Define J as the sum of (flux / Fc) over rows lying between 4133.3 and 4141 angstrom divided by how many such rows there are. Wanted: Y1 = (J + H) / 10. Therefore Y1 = 0.2282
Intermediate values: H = 1.11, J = 1.17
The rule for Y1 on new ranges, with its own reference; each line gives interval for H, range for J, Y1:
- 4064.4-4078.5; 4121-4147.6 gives 0.2276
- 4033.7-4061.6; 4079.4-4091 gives 0.2281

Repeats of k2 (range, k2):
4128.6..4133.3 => 13.6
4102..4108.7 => 12.4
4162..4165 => 13.3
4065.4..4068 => 13.6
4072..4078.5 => 13.1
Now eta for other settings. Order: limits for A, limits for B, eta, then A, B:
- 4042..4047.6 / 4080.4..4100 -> 1.13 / 14.0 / 12.4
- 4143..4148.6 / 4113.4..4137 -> 0.94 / 12.6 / 13.4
